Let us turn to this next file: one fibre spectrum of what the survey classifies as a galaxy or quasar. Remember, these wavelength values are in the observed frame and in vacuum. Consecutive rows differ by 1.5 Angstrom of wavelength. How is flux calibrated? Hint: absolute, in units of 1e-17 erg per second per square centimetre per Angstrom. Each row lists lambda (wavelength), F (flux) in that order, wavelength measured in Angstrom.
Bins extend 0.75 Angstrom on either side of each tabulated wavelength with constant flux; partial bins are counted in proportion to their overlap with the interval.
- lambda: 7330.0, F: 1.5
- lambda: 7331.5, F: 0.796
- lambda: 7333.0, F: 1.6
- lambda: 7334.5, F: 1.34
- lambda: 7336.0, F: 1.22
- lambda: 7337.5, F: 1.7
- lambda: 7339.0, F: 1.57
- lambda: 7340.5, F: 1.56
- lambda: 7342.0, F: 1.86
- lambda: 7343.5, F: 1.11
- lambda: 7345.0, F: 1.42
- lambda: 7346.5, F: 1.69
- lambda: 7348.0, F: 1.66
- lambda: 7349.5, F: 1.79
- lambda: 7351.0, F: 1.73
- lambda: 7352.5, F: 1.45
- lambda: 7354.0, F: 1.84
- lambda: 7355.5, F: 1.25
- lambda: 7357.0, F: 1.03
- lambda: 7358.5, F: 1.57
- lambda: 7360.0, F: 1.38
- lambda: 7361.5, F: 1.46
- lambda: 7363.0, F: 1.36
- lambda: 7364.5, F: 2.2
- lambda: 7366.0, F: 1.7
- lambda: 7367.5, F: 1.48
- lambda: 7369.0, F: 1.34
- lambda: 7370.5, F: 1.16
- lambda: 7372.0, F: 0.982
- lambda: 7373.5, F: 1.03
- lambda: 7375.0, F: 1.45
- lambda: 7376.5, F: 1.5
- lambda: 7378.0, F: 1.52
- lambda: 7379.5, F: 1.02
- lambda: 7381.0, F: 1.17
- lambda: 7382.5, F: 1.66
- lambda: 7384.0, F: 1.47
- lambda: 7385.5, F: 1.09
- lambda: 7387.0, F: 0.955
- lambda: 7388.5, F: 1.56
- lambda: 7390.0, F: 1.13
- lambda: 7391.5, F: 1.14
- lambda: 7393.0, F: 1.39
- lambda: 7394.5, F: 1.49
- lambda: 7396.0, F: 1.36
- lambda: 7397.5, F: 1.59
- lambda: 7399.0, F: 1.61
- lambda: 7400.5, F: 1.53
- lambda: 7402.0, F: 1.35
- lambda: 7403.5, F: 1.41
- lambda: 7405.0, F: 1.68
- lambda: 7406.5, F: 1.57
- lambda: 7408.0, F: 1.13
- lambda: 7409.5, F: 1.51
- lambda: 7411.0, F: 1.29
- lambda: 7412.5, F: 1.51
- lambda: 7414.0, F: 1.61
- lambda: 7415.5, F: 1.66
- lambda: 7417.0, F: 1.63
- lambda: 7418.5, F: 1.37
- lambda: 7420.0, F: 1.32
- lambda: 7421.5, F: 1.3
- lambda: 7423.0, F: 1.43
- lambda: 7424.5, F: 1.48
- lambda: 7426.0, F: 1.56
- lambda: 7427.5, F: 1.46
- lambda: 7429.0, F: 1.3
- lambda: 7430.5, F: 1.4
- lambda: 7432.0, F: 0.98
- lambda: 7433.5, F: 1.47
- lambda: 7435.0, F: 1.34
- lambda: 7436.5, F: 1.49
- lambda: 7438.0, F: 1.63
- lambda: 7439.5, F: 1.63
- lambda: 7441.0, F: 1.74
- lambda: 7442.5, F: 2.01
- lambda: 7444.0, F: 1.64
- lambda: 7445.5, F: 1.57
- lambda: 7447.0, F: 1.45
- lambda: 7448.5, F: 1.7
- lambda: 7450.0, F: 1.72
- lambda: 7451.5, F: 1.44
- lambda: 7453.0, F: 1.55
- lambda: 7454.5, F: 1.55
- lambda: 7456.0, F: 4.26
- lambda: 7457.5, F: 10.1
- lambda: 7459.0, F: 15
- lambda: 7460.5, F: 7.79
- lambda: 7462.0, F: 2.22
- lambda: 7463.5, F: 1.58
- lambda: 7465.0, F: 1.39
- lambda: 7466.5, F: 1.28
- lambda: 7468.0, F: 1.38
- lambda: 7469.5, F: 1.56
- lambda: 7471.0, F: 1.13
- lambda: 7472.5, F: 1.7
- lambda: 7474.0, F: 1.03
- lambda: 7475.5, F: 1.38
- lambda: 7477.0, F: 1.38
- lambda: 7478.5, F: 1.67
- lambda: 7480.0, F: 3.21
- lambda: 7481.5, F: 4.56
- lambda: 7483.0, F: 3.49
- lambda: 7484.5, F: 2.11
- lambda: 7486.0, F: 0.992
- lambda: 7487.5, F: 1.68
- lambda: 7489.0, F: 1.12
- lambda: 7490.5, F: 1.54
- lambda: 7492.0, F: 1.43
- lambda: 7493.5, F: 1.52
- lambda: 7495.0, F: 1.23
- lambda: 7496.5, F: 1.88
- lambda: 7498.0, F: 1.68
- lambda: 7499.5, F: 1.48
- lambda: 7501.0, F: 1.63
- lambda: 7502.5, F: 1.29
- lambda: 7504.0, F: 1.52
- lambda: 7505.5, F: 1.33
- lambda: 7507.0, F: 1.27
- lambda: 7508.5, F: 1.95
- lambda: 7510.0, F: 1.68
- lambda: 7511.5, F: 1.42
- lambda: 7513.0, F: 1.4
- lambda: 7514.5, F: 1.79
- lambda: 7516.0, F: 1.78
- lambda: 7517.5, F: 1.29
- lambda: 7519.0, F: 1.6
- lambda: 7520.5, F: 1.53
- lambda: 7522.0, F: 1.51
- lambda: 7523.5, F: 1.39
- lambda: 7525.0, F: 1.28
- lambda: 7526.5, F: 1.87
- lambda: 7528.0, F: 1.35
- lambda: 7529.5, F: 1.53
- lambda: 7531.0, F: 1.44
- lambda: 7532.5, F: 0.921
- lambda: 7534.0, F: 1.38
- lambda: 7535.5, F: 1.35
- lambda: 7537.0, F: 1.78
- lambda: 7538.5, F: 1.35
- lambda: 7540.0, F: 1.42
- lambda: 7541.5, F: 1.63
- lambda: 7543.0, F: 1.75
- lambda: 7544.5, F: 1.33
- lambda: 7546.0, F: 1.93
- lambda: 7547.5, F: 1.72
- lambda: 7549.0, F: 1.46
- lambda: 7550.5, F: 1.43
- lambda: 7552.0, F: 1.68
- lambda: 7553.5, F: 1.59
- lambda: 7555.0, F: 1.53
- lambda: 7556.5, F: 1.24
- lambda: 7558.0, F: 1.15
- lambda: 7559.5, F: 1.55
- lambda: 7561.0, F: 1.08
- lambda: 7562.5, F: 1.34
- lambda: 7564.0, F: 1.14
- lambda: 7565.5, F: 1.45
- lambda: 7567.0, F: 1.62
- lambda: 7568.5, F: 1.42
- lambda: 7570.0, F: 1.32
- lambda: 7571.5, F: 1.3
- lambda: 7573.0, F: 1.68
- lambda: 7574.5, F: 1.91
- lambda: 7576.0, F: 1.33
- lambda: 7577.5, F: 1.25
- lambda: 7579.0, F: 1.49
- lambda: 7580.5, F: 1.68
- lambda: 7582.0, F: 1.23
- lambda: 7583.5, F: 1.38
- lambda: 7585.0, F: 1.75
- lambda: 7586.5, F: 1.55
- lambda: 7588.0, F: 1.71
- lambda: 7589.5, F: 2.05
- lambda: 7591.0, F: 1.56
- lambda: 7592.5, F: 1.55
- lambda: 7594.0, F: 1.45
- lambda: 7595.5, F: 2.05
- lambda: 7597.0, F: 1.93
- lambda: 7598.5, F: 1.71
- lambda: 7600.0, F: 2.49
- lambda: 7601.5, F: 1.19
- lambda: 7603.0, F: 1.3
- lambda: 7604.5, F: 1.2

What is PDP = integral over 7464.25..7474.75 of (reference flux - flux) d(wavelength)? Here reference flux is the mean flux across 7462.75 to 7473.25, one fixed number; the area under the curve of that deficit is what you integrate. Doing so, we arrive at 1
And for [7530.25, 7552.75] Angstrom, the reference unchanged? -2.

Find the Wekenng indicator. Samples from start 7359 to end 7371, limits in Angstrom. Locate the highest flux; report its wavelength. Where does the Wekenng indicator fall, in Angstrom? 7364.5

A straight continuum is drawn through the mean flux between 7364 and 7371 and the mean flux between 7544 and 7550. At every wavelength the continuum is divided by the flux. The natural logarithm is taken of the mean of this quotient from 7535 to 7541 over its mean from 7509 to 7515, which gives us 0.07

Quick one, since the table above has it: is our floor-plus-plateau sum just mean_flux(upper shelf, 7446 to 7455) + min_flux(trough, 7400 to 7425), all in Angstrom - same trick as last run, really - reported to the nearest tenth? 2.7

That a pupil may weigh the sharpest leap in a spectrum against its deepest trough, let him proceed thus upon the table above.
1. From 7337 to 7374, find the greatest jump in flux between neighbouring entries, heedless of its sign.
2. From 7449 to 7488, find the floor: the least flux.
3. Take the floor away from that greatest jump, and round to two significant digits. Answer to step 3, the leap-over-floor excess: -0.15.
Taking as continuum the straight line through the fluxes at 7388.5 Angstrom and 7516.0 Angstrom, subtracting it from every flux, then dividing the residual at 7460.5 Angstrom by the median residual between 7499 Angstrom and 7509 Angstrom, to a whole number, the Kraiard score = -22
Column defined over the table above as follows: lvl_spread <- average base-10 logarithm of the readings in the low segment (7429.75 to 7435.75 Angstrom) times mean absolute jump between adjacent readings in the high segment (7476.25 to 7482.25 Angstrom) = 0.11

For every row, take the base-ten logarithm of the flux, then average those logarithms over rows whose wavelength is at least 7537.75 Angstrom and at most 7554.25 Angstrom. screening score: 0.194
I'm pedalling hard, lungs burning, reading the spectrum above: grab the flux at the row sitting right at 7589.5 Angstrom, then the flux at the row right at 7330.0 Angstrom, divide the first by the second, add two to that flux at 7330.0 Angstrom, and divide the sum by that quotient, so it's 2.6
